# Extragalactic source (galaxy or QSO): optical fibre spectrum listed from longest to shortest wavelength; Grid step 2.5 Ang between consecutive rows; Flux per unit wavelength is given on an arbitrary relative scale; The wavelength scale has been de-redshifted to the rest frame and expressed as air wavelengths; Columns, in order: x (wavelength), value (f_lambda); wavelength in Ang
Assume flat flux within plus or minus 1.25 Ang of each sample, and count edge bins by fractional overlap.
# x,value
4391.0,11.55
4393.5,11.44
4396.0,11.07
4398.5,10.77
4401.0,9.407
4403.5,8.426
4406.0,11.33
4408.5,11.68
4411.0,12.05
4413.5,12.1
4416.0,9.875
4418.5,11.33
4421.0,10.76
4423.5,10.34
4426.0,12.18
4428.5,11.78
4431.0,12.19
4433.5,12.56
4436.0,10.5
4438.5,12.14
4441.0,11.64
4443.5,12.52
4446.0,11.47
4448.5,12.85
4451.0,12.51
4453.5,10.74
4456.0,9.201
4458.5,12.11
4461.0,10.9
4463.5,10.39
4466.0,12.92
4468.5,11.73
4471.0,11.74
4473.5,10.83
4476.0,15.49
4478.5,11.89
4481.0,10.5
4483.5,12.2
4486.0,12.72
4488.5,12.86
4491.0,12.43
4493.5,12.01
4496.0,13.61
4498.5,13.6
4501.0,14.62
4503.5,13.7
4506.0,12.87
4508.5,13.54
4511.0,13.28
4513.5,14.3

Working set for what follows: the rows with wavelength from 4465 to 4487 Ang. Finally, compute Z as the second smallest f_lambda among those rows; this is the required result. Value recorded 10.83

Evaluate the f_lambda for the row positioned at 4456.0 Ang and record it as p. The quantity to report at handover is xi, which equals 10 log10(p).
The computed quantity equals 9.6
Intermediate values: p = 9.201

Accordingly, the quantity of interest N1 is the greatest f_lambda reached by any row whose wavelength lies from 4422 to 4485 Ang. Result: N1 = 15.49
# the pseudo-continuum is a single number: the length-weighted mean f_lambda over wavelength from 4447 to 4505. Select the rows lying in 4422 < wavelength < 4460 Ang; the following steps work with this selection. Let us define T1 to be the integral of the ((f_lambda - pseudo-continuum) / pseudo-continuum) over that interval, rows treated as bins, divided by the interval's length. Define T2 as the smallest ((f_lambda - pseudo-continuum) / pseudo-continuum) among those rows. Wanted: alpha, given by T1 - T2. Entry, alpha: 0.199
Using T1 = -0.05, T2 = -0.248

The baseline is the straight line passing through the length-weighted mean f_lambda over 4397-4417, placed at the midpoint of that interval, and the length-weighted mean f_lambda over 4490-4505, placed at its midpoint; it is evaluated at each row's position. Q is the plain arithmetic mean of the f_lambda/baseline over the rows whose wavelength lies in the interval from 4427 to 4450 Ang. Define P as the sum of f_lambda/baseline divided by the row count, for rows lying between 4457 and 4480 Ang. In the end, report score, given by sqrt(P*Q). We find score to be 0.99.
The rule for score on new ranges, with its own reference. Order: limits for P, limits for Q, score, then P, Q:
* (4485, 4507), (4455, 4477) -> 0.96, 0.990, 0.94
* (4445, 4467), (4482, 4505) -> 0.97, 0.944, 0.99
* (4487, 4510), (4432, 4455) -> 1.00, 0.991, 1.01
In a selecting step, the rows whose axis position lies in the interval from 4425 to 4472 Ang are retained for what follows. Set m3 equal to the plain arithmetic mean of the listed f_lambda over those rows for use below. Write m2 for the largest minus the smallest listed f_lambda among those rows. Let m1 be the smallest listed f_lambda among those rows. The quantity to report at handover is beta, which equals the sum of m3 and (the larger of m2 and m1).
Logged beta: 20.9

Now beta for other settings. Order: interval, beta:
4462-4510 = 23.0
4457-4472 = 22.0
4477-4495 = 22.6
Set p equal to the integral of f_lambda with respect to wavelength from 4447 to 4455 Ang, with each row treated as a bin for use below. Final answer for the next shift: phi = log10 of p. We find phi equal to 1.98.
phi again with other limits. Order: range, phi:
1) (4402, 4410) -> 1.92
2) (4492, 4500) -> 2.02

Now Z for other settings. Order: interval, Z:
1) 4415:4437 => 10.34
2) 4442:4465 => 10.39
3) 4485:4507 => 12.43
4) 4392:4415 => 9.407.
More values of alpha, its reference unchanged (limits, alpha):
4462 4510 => 0.181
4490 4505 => 0.108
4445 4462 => 0.180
